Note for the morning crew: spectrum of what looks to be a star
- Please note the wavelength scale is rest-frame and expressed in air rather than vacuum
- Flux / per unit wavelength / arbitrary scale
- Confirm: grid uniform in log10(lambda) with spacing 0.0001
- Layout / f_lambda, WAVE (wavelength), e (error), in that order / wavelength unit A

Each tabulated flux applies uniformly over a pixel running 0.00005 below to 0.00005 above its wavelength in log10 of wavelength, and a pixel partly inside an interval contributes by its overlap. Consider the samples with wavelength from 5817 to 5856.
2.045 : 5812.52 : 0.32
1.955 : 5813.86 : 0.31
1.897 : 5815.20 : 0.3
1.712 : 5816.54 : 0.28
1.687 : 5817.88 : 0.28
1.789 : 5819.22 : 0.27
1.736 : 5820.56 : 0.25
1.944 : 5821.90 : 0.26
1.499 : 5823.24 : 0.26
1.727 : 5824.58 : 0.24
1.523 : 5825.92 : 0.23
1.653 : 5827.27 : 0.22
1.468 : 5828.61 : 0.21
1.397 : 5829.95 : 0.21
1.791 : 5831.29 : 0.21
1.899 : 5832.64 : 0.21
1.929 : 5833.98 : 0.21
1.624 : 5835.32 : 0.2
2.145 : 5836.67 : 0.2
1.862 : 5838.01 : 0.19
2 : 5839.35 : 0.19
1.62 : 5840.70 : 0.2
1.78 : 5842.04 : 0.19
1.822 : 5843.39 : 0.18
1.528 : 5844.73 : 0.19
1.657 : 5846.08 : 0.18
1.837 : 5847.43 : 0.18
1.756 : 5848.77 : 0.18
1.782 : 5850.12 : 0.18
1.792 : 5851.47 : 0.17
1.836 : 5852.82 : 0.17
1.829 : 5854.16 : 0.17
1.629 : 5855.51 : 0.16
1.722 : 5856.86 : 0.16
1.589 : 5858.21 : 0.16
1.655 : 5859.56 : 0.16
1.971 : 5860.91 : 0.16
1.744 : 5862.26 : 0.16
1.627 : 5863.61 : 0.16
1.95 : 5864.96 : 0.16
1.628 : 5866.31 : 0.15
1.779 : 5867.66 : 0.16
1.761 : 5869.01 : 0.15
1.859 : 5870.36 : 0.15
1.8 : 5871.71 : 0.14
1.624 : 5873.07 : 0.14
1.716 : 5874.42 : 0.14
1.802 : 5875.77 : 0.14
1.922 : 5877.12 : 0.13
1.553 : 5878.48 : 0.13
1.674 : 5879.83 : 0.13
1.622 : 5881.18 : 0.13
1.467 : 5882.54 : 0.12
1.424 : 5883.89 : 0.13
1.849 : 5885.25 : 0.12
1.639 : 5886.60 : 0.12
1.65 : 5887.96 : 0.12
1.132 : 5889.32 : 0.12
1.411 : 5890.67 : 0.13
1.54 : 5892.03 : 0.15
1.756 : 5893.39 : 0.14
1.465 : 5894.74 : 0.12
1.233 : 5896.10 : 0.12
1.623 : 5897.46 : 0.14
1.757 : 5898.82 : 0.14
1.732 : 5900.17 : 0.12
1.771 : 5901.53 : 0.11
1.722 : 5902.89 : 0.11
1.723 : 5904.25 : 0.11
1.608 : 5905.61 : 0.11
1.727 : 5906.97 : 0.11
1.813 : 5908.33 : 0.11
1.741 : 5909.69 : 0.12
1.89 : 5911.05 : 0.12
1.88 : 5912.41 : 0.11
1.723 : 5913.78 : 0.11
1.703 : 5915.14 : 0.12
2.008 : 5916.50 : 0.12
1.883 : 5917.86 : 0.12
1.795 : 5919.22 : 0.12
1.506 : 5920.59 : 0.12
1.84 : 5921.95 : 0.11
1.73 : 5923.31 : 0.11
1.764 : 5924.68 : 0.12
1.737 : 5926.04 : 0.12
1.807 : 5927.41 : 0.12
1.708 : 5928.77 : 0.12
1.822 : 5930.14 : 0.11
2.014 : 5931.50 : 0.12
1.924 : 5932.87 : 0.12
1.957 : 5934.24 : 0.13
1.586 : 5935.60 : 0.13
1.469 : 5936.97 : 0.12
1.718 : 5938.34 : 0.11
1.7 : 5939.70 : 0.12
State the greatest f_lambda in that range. 2.145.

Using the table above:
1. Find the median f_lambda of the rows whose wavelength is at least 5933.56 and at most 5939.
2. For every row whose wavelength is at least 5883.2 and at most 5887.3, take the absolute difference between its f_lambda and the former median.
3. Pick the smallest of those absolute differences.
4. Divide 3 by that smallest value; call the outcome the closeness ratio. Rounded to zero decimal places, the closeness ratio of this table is 231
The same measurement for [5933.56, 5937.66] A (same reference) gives 45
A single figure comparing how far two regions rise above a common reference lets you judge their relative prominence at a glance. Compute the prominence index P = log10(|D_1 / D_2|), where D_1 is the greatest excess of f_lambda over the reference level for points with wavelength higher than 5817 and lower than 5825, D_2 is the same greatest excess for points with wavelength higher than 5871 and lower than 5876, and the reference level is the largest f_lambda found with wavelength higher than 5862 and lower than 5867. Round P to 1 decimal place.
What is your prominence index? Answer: -1.4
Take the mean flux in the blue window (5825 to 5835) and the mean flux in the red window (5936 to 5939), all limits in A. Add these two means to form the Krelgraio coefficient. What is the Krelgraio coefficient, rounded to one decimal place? 3.3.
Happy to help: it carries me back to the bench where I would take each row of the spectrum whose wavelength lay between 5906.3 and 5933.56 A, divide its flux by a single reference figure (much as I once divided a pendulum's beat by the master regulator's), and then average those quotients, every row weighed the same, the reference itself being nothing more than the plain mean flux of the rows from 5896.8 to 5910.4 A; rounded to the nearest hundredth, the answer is 1.05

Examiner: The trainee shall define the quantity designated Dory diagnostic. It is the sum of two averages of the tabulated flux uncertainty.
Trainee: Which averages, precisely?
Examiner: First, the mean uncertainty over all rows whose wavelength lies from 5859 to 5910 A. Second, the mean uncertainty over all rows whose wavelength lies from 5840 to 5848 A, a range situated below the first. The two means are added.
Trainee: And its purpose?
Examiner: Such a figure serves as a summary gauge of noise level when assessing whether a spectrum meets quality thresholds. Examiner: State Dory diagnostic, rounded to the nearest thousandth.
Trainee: 0.320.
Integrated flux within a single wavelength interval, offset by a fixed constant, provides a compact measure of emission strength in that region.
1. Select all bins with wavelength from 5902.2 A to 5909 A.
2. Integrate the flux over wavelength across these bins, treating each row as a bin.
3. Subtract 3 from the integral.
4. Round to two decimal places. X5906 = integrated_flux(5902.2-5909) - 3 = 8.68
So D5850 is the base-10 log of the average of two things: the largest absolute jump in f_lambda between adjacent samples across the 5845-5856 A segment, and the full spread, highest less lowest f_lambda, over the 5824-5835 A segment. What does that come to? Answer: -0.44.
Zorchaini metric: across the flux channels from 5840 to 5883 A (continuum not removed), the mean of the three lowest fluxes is 1.52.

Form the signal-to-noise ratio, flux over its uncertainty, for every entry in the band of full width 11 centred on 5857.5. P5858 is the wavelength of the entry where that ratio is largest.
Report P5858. 5860.91 A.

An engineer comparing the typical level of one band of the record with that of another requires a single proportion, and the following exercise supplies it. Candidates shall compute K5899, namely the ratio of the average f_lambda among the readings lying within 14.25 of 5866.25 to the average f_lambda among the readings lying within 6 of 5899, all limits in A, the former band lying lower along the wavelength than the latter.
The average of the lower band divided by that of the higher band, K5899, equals 1.06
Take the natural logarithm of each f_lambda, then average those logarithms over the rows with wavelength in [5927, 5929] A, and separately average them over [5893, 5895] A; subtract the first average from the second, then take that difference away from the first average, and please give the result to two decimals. 0.65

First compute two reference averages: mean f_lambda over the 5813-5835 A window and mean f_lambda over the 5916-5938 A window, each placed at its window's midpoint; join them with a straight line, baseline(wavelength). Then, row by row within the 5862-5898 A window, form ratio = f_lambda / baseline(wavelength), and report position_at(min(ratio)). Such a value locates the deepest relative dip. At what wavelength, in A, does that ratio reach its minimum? 5889.32 A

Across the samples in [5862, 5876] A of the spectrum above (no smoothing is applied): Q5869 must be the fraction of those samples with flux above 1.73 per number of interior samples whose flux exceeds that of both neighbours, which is 0.21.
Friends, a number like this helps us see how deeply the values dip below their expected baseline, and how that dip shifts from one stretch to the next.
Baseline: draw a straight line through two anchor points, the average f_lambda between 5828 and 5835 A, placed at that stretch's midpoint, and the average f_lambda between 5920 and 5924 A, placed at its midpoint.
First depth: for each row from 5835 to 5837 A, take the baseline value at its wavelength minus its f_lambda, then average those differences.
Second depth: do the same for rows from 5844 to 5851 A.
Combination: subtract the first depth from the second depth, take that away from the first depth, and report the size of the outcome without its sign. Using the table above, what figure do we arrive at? 0.36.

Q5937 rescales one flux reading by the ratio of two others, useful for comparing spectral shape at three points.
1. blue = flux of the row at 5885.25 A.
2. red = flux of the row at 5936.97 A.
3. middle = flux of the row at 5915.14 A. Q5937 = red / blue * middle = 1.4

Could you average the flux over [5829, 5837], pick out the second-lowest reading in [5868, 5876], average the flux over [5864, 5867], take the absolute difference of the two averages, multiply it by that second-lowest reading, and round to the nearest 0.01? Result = 0.01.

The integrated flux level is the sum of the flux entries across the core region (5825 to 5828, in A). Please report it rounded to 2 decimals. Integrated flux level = 3.18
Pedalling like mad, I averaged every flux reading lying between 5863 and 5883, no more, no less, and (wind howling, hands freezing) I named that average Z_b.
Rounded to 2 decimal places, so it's 1.72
